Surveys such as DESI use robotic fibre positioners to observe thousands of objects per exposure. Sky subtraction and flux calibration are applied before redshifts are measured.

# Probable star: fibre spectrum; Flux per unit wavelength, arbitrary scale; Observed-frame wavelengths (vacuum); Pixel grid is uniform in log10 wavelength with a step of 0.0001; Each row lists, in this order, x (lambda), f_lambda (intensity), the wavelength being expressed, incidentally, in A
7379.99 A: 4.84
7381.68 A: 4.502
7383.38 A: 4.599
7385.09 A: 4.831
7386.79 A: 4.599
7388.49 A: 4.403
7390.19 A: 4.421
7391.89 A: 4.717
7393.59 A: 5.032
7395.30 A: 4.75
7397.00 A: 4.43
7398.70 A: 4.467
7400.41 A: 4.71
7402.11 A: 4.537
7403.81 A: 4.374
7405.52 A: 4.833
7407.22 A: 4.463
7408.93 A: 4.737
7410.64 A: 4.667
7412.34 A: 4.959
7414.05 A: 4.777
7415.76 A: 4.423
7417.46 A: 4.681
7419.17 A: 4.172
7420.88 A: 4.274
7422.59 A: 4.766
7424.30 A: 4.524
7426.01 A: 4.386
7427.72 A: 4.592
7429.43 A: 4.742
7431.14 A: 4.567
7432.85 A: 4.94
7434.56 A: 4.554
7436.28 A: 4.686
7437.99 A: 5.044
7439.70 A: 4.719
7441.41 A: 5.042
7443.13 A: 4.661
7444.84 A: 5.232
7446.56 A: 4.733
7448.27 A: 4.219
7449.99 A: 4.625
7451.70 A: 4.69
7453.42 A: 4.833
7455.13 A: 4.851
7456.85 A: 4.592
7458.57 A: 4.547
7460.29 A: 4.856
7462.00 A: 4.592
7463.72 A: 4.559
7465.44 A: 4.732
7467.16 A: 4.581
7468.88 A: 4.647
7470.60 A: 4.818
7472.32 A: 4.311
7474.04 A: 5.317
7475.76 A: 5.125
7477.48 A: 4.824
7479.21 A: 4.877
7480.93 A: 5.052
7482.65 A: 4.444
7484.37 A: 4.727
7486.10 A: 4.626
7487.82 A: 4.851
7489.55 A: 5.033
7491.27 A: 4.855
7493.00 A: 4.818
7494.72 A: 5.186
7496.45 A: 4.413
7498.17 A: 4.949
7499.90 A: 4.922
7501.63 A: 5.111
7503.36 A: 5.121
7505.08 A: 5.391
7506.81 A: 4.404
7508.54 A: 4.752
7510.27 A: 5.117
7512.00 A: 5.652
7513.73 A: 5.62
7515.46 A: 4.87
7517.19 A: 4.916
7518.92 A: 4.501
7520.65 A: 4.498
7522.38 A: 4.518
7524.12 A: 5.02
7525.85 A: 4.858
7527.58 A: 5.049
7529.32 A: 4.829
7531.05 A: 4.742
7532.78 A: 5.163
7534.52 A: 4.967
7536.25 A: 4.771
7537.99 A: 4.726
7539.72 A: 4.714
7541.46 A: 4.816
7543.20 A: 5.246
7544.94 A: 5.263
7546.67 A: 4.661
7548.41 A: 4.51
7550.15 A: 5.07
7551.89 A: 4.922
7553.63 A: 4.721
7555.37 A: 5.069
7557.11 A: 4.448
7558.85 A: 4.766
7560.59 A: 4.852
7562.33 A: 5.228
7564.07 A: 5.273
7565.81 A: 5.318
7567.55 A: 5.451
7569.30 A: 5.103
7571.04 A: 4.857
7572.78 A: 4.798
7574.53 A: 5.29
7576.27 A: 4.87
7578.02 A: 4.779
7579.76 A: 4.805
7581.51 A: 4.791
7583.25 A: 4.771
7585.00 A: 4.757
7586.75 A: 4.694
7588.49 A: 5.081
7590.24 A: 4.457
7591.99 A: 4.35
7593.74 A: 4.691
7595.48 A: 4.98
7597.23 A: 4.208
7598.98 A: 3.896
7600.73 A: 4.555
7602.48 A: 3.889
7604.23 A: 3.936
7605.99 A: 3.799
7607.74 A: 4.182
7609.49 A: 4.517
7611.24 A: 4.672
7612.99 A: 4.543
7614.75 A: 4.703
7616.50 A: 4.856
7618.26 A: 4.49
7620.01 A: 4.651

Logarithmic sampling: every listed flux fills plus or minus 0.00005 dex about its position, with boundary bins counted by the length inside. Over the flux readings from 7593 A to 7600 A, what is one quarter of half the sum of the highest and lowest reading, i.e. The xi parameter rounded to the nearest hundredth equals 1.11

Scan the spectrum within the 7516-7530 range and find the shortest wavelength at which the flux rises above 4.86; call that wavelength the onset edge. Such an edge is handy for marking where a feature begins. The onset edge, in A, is 7517.19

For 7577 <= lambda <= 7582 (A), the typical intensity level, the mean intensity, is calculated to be 4.79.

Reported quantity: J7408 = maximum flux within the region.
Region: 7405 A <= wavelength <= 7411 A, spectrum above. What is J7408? 4.833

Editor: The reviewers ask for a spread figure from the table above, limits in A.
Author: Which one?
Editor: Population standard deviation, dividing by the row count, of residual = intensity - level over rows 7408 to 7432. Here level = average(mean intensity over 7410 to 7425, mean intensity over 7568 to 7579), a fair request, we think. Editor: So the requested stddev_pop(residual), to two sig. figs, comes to 0.21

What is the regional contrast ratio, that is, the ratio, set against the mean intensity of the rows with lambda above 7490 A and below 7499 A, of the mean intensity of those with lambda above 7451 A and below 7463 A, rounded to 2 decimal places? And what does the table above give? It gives 0.97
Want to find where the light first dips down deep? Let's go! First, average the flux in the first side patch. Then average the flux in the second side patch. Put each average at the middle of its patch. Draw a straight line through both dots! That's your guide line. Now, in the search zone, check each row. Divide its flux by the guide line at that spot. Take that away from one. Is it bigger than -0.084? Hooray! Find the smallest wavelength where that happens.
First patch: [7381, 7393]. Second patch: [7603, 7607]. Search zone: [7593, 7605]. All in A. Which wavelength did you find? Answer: 7597.23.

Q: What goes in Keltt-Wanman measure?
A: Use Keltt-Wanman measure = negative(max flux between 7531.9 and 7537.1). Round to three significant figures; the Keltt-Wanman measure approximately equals -5.16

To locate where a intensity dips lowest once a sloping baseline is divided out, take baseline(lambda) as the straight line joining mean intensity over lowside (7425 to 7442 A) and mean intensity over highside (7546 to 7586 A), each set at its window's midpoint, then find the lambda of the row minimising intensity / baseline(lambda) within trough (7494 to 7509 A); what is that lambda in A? 7506.81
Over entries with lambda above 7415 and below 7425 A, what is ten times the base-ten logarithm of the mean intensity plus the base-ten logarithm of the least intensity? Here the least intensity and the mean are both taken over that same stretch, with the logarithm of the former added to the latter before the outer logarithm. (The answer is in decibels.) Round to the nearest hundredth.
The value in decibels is 7.07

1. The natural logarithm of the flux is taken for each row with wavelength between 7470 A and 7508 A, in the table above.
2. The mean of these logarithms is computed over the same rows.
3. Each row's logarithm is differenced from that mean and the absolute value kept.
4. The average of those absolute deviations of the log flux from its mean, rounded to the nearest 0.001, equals 0.047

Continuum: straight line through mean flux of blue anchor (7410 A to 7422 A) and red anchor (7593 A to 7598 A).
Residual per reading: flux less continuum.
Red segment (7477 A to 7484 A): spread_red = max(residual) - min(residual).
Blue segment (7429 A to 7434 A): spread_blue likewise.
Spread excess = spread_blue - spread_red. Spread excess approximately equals -0.24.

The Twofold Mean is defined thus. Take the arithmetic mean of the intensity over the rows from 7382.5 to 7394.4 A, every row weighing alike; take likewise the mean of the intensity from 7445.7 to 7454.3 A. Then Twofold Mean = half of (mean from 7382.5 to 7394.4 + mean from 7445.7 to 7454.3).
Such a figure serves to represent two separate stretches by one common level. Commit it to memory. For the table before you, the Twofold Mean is 4.64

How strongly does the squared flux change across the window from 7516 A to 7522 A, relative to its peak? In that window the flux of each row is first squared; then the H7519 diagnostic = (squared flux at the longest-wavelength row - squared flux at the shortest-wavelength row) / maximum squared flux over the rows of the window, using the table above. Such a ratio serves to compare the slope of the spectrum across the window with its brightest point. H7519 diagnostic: -0.16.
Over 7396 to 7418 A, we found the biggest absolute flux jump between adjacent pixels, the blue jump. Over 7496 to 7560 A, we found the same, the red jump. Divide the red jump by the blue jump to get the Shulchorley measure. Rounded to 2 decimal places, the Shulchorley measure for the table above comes 2.15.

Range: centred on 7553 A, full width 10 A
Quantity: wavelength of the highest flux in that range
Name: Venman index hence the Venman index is 7550.15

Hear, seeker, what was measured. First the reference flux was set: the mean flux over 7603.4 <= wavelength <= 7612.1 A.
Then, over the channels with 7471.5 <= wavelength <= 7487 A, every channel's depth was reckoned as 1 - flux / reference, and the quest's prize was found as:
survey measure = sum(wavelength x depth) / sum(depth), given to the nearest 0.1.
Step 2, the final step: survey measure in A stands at 7478.7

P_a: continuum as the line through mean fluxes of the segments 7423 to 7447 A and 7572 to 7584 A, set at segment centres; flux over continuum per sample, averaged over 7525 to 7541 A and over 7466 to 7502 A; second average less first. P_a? 0.00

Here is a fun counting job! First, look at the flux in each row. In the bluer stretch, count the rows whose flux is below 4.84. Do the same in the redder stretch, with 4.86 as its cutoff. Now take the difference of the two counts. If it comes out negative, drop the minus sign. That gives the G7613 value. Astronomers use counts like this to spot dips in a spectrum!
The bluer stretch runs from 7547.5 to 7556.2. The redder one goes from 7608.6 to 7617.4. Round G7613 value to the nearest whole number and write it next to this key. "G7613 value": 3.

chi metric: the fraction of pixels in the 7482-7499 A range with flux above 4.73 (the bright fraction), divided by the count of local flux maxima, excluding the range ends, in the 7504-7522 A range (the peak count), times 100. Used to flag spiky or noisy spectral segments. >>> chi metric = 30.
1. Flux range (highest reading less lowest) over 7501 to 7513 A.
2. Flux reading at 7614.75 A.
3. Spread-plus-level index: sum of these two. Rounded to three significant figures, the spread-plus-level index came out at 5.95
